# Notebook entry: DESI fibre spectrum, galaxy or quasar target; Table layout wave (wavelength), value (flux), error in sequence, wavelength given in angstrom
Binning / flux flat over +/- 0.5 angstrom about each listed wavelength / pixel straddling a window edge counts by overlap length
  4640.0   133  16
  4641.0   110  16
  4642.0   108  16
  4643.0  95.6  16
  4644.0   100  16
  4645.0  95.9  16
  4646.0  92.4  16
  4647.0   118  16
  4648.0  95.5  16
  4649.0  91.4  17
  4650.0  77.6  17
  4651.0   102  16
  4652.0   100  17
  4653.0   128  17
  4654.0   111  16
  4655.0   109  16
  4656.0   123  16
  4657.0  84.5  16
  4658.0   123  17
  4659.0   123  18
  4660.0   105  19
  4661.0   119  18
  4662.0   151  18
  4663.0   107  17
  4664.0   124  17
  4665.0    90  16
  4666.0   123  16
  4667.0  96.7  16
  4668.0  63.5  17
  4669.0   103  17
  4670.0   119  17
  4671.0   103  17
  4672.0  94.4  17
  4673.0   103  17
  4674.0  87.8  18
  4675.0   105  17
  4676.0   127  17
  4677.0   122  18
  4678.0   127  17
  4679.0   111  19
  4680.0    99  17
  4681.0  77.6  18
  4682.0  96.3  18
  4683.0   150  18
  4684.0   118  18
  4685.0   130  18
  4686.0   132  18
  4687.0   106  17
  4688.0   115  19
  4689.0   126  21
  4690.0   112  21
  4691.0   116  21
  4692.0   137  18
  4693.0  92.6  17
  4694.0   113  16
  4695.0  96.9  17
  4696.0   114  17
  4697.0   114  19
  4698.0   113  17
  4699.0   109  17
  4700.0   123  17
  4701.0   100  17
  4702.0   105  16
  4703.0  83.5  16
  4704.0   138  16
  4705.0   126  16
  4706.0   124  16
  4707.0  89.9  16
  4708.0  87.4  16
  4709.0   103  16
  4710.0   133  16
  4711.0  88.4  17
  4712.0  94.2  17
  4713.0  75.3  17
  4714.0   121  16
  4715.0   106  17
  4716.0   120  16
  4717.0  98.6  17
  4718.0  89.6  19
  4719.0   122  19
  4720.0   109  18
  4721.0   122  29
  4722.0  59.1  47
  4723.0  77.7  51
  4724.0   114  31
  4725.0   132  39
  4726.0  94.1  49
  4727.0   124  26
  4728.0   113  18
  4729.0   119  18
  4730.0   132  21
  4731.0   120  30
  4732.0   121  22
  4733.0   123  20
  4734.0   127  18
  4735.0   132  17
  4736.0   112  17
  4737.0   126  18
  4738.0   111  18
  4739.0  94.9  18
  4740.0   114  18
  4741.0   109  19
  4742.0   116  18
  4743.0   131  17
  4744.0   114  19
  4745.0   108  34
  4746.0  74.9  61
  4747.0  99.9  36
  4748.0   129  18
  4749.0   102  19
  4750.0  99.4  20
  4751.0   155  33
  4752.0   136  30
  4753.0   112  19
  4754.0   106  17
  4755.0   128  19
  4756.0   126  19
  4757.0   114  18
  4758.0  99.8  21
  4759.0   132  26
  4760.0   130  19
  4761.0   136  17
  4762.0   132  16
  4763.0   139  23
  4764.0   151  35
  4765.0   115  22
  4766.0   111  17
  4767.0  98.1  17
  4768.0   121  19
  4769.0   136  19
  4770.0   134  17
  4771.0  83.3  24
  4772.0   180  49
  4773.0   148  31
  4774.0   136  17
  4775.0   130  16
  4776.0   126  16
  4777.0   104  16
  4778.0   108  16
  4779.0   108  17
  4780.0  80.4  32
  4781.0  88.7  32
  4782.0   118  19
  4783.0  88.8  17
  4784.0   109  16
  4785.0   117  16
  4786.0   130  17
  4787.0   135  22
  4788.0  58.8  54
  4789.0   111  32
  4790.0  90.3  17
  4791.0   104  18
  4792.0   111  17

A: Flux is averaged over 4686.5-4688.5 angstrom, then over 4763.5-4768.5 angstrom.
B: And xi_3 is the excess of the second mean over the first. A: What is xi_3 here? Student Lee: 9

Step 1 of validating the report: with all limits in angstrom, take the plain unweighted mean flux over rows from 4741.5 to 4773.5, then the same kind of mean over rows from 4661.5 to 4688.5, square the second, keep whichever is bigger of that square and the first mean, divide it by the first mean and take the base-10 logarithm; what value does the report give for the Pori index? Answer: 2.000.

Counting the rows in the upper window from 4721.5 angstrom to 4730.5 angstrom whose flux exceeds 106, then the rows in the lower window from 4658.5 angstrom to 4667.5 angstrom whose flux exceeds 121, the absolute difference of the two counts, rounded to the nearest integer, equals 2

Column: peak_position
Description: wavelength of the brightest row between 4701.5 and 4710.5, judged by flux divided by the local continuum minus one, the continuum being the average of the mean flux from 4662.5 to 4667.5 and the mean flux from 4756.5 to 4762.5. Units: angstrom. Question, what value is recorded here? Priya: 4704.0 angstrom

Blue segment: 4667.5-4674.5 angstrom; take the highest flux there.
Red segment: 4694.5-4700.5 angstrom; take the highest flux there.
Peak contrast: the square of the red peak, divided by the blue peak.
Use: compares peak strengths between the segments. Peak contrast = 127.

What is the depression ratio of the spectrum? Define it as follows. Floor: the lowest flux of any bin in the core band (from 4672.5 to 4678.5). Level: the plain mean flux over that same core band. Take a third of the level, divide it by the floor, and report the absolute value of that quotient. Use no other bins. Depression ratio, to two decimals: 0.43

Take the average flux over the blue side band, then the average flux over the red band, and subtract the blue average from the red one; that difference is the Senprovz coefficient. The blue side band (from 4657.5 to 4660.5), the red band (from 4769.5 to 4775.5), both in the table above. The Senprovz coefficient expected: 18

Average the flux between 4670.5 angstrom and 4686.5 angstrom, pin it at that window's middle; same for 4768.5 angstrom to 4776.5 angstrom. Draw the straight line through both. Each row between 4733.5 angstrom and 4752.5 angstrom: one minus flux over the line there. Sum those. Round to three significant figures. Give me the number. 1.75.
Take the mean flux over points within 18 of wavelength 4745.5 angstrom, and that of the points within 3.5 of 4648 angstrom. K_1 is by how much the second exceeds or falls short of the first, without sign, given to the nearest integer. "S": 23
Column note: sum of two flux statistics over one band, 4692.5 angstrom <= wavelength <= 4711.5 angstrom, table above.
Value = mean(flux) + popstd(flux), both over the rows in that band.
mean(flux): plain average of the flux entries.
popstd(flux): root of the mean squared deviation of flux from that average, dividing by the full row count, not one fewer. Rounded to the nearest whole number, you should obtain 124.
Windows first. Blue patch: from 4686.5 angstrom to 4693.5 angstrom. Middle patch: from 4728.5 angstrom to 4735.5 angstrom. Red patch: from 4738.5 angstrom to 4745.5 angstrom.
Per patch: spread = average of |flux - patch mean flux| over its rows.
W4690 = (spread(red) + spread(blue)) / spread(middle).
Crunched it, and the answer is 3.6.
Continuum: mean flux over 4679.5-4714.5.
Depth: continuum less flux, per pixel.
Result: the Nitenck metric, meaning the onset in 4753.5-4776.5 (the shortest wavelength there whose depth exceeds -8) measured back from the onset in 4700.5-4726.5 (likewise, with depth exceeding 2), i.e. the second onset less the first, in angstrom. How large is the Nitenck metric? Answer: -53 angstrom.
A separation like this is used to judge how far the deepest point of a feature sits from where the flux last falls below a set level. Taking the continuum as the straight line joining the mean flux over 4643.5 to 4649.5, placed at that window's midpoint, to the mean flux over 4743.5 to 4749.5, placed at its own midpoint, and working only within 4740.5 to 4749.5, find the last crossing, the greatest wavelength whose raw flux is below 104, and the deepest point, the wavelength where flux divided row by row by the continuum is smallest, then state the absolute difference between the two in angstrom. 3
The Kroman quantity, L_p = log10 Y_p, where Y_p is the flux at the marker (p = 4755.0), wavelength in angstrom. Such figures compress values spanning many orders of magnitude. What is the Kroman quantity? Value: 2.11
